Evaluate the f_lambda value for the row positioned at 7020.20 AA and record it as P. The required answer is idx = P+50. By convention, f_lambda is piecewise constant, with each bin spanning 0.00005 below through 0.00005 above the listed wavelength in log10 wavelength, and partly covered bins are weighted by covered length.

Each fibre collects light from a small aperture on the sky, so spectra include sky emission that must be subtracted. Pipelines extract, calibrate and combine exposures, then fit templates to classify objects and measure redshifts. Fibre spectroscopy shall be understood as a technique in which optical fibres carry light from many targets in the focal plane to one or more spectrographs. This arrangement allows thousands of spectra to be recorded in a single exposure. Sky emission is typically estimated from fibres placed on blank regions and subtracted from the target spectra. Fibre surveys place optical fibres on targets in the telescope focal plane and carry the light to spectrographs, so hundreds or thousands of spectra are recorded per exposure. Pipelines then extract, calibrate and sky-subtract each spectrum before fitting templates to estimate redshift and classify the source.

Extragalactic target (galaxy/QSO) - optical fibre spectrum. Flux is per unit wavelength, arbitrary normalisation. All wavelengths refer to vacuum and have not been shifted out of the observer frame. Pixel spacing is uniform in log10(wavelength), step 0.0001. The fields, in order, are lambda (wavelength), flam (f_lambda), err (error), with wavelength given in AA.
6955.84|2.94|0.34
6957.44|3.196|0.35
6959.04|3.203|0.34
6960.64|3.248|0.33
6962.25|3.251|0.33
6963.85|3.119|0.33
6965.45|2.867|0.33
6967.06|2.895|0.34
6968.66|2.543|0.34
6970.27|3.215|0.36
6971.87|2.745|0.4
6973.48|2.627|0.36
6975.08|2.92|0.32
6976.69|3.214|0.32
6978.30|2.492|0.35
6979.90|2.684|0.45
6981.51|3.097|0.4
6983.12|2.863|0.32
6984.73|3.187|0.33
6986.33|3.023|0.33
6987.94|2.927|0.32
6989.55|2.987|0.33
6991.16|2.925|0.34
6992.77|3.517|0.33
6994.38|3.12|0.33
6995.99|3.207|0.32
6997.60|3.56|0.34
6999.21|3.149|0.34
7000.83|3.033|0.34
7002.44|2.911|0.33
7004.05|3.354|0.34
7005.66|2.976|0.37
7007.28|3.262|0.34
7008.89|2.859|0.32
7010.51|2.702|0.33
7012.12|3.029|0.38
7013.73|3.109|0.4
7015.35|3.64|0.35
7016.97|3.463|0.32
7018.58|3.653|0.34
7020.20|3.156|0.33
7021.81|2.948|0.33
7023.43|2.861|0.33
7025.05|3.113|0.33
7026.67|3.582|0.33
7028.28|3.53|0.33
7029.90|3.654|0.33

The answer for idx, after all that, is 53.2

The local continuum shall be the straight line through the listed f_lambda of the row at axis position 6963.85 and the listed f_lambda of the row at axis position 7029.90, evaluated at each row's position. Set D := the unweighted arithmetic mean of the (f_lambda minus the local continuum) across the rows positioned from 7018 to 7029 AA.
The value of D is -0.34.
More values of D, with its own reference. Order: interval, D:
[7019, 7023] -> -0.53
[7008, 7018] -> -0.38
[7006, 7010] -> -0.42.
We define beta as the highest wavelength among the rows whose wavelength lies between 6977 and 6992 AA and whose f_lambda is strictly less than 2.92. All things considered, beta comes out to 6983.12 AA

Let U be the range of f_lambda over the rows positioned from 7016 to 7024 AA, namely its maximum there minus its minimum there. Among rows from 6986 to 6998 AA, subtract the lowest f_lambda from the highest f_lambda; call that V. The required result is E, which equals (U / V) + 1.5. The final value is 2.7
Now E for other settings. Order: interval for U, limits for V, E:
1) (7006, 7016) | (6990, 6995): 3.1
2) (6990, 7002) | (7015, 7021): 2.8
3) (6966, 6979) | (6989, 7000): 2.6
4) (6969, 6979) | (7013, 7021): 2.8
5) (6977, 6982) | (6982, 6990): 3.4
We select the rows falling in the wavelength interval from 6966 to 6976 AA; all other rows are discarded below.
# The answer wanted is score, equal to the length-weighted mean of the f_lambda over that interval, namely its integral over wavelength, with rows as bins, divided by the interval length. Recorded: 2.8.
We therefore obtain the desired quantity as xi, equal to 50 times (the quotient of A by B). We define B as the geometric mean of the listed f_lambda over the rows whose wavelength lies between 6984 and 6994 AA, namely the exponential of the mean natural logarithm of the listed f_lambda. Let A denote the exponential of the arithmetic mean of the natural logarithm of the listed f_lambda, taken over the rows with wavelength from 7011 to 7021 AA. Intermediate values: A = 3.33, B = 3.09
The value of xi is 54.0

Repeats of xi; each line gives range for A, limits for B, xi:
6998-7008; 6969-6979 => 54.5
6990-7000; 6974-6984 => 56.5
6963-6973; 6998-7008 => 46.4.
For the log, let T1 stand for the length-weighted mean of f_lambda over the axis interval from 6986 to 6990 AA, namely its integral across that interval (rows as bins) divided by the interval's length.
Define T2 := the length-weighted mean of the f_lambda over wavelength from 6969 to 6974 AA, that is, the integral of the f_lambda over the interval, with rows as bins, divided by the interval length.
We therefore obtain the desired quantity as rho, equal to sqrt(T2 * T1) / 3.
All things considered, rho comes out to 0.97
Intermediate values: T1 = 2.97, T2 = 2.84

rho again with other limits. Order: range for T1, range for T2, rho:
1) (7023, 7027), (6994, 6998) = 1.08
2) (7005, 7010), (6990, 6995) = 1.03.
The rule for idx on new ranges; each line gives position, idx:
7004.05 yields 53.4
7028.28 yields 53.5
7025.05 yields 53.1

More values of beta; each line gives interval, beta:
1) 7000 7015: 7010.51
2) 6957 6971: 6968.66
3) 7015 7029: 7023.43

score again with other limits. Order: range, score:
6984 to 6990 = 3.0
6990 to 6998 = 3.2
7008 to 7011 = 2.8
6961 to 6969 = 3.0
